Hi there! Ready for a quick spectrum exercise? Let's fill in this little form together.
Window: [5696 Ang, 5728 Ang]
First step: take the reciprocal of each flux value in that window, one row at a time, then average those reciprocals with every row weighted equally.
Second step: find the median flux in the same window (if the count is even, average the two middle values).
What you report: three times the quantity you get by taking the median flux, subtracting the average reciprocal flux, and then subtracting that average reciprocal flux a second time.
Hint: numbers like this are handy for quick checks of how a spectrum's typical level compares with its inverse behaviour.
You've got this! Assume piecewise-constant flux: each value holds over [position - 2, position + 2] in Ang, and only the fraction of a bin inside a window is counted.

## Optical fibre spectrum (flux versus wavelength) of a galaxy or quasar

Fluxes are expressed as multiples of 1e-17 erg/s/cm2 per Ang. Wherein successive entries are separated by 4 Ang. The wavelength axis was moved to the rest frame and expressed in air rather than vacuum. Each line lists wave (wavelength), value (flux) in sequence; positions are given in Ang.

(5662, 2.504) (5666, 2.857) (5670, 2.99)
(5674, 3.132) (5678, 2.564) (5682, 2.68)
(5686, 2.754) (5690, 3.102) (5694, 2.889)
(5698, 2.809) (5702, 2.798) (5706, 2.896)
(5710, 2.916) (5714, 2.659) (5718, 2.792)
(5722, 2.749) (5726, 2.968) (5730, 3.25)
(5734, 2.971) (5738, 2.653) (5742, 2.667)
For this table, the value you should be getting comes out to 6.3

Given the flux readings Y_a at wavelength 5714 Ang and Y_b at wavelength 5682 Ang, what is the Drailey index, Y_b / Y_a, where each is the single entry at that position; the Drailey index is 1.01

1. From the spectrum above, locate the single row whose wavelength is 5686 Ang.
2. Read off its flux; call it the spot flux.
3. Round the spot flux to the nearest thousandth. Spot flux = 2.754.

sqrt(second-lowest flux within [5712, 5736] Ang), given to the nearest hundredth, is 1.66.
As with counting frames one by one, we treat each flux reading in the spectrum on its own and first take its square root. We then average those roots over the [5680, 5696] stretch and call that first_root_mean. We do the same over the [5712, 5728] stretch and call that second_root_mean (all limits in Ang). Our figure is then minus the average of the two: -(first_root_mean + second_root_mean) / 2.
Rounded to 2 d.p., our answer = -1.68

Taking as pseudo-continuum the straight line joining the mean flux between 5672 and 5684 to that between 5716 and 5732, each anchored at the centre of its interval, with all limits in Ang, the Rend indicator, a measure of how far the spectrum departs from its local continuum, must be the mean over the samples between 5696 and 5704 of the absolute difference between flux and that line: 0.059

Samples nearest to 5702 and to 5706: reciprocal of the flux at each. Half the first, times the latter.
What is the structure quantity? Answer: 0.062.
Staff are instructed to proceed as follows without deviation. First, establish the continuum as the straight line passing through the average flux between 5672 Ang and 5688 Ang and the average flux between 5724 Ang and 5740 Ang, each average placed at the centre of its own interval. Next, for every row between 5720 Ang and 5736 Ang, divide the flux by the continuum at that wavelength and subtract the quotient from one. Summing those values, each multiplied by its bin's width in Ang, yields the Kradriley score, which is -0.20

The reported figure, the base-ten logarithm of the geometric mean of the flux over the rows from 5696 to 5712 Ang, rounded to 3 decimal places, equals 0.455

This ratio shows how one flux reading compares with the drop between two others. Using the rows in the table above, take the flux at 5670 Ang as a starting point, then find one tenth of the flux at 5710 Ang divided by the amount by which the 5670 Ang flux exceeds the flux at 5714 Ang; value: 1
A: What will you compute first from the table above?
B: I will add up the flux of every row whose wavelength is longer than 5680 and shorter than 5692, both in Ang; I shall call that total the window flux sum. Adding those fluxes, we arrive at 8.54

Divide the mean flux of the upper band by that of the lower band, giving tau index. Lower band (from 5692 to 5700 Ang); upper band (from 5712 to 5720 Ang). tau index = 0.96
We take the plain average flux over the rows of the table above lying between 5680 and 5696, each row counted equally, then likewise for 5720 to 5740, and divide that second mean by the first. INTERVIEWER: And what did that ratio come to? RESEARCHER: 1.02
